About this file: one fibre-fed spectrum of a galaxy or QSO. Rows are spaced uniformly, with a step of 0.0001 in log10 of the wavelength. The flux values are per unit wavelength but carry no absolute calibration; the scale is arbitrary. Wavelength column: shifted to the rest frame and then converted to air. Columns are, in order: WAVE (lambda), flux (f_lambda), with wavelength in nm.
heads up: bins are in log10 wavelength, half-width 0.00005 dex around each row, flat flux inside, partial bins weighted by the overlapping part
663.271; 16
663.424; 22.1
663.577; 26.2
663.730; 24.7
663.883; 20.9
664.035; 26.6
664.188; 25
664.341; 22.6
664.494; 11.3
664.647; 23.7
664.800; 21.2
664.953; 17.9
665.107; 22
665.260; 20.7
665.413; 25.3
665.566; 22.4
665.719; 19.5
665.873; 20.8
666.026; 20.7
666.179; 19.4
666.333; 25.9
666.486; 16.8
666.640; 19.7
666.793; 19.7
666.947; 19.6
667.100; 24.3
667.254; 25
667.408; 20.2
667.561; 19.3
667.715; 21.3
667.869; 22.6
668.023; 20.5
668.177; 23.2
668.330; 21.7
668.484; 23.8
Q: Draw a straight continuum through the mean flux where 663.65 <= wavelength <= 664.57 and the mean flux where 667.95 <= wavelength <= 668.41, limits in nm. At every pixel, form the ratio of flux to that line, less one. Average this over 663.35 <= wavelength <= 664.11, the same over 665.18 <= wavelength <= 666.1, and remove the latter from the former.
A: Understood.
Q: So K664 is 0.115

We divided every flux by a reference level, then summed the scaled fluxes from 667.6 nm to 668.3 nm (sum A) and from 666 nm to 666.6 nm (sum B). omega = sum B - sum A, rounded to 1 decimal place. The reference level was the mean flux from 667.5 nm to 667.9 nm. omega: -0.2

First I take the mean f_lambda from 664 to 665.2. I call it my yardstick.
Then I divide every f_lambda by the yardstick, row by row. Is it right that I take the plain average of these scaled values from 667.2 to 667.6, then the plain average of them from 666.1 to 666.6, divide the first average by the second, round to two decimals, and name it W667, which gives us 1.04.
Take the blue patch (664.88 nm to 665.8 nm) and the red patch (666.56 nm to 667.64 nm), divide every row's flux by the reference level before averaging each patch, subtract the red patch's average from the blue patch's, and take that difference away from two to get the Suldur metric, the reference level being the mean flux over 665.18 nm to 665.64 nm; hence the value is 1.99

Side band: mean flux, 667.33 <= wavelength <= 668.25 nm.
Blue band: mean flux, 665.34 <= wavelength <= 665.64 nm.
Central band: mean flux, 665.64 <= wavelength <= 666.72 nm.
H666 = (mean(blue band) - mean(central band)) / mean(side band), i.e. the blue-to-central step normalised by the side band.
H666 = 0.16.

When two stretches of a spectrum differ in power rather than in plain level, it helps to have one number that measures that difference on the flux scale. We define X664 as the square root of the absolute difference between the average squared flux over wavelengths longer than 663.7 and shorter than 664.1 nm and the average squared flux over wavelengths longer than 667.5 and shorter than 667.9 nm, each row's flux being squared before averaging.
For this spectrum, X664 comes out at 11.8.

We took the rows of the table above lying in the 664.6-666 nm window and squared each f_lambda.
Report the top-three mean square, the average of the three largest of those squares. 568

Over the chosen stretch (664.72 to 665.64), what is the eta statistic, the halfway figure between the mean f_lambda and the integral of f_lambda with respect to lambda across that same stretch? 20.7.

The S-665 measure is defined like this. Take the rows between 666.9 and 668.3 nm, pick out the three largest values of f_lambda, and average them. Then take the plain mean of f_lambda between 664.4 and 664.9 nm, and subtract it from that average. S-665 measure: 5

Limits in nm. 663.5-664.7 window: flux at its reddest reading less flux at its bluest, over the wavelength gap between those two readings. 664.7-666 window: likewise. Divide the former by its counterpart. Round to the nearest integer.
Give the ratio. 6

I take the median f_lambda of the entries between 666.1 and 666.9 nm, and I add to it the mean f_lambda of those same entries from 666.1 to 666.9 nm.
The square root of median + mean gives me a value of 6.32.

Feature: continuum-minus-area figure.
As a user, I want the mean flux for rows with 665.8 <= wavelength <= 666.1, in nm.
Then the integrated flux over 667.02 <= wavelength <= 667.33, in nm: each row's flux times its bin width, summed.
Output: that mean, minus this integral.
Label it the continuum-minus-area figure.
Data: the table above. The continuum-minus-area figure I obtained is 13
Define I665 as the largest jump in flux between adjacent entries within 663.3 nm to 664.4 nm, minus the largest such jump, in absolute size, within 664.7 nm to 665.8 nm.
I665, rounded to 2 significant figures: 1.1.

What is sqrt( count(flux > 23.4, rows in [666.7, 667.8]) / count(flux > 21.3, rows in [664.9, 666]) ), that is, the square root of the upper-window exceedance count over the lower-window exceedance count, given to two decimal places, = 0.82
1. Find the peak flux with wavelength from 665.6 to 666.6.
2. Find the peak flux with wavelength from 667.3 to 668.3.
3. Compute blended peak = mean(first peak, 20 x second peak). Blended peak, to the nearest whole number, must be 245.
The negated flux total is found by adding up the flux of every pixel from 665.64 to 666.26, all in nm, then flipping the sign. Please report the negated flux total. -80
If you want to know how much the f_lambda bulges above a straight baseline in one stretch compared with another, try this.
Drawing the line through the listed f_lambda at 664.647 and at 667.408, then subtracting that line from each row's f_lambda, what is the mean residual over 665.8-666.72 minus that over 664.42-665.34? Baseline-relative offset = 2.8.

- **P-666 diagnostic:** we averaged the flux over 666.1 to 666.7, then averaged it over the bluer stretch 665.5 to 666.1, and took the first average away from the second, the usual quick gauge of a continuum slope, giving 0.4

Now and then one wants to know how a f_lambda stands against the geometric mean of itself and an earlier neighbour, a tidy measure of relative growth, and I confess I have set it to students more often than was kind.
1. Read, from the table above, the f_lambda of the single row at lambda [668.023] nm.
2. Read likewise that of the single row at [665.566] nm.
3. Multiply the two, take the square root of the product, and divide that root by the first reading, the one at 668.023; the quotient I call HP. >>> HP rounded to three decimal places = 1.045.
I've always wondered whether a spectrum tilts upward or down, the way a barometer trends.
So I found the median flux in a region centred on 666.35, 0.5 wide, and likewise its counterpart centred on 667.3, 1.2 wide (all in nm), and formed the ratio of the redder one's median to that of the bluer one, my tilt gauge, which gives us 1.07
